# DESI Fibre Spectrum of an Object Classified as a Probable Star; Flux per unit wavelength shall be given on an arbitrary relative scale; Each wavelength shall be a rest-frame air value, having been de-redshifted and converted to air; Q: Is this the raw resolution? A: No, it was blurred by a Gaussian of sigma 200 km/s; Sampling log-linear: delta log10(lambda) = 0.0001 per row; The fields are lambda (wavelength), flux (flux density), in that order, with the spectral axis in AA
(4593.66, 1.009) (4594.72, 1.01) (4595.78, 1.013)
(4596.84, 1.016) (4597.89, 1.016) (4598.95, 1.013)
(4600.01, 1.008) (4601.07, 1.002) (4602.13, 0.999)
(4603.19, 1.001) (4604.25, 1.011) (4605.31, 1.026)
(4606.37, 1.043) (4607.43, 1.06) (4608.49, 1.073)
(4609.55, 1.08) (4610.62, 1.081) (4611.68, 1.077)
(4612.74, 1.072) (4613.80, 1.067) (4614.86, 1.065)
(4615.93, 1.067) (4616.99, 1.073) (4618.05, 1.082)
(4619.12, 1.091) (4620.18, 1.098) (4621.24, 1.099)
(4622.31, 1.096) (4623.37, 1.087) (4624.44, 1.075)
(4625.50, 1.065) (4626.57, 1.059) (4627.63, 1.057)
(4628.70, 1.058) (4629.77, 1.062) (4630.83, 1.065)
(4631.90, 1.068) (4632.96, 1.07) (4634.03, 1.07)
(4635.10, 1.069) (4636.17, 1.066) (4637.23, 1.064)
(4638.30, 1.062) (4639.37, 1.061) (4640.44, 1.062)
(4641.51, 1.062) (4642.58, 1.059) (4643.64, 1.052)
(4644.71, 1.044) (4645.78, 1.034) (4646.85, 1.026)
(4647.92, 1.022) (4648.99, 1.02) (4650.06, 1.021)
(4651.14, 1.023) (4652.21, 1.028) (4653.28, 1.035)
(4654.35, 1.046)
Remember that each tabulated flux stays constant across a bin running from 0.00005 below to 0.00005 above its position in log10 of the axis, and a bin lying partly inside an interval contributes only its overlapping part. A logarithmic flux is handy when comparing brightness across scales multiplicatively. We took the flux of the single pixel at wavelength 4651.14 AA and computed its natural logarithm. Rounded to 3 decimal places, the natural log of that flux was 0.023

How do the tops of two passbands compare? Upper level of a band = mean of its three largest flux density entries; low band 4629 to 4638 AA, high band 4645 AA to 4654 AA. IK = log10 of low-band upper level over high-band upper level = 0.0154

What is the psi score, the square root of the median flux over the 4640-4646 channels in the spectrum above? 1.03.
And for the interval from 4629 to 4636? 1.03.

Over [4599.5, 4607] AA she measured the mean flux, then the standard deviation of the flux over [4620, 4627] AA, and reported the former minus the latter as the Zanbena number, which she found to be 1.00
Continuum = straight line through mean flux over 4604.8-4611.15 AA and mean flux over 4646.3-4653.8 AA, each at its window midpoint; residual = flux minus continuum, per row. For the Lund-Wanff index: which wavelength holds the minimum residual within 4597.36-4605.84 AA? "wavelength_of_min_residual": 4602.13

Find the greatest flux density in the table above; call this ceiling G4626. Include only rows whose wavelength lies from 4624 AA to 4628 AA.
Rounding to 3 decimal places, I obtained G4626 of 1.075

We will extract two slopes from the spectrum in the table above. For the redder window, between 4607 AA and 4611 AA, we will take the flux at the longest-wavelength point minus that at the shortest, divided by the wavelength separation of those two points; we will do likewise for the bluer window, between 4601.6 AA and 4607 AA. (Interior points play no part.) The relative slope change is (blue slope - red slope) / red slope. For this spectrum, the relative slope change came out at 0.6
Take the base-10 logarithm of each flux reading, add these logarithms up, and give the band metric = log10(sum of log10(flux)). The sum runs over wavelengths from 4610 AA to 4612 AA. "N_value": -1.18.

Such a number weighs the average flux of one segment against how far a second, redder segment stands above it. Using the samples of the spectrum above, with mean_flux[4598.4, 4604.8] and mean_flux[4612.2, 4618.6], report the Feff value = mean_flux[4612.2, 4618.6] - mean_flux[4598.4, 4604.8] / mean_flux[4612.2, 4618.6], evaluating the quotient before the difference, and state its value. 0.132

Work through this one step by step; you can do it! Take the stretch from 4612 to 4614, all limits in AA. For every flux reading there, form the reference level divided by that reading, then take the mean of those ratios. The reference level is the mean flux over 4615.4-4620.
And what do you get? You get 1.01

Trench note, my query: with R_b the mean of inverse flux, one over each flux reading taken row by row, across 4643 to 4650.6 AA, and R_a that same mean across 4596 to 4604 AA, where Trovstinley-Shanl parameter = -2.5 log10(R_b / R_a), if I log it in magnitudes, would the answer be 0.025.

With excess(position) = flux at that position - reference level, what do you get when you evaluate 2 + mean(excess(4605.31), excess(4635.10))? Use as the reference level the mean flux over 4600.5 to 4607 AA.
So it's 2.03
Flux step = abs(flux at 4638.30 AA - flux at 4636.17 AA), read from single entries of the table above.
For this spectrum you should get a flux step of 0.00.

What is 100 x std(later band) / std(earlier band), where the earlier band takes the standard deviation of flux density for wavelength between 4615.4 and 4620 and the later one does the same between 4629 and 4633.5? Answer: 33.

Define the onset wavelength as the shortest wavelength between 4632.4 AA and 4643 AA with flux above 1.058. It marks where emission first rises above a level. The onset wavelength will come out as 4632.96 AA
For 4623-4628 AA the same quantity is 4623.37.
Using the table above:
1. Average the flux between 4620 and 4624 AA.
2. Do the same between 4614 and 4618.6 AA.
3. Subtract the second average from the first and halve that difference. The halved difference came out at 0.012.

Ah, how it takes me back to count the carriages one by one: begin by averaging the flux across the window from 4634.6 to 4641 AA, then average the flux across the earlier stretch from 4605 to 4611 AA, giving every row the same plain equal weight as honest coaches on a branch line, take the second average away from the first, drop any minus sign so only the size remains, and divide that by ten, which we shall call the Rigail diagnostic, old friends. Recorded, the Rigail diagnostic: 0.000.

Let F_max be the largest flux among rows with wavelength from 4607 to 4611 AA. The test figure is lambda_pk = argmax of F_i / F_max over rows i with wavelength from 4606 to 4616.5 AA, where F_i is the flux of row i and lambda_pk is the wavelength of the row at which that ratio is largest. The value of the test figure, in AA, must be 4610.62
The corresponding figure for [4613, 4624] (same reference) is 4621.24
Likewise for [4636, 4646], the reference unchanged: 4636.17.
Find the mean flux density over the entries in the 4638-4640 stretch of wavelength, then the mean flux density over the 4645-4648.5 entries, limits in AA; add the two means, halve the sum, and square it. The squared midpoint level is 1.09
